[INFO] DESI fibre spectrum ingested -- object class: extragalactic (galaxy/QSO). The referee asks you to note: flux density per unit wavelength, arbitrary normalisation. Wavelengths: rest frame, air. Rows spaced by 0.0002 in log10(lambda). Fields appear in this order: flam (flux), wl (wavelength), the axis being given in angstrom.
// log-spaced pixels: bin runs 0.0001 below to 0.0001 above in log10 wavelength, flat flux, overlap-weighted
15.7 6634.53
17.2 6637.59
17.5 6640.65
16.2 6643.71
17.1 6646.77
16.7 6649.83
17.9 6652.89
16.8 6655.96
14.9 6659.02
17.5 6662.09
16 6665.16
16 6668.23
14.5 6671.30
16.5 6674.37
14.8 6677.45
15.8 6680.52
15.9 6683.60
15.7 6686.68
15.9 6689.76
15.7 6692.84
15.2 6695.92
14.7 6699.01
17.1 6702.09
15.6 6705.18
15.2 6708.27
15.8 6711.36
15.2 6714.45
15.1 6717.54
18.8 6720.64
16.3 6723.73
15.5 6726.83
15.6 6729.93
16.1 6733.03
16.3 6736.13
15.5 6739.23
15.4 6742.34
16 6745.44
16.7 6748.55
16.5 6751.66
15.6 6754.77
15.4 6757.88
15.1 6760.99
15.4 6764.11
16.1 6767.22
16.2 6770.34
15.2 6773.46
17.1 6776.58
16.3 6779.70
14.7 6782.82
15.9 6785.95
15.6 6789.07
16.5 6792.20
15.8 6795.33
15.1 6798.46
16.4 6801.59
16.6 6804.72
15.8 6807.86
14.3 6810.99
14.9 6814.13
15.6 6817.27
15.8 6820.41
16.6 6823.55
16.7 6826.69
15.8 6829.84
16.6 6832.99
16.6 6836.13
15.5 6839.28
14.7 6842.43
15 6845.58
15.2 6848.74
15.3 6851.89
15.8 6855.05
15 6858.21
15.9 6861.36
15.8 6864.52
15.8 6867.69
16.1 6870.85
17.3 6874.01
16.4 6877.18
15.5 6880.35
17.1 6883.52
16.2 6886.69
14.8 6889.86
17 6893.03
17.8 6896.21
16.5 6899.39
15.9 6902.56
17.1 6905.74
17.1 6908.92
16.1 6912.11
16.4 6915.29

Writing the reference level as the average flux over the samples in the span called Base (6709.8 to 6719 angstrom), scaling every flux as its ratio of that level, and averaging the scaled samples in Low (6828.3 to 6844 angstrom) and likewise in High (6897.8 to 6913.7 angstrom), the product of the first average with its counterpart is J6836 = 1.11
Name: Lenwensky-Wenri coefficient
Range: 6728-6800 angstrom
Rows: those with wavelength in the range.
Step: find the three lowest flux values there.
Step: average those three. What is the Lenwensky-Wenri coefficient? 15.0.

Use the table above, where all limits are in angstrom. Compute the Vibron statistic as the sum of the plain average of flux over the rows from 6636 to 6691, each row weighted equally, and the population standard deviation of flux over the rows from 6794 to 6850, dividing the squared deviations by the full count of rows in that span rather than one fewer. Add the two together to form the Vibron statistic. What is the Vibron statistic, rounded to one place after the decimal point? 17.0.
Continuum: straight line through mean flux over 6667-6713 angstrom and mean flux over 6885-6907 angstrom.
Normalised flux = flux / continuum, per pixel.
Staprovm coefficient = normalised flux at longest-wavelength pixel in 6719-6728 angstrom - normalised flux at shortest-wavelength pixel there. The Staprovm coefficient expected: -0.21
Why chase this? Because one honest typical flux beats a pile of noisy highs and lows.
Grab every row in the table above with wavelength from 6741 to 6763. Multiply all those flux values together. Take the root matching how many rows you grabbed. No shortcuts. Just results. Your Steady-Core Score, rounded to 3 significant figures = 15.8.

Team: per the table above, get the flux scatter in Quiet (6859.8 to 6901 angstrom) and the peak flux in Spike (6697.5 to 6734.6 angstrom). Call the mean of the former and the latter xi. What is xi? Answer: 9.8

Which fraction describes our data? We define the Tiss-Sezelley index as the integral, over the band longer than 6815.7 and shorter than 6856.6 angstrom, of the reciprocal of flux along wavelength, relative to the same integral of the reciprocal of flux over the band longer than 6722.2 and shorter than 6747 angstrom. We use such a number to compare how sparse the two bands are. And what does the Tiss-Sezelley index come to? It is 1.7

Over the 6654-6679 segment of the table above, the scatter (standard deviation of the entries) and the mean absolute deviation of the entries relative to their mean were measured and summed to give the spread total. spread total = 1.9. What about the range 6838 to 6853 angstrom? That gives 0.5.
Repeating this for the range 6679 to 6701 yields 0.8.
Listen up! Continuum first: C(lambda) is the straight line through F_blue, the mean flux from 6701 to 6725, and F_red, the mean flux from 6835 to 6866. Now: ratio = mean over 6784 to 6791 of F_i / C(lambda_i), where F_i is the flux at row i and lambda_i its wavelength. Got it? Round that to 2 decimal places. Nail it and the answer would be 1.00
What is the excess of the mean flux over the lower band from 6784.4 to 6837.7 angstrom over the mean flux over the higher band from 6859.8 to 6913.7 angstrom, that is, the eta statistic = -0.46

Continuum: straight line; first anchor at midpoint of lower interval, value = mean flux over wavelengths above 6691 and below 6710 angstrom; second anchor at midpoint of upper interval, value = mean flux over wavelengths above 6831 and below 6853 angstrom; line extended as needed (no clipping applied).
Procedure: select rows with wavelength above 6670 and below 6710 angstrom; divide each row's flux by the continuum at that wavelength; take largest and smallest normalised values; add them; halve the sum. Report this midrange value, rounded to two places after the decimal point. 1.01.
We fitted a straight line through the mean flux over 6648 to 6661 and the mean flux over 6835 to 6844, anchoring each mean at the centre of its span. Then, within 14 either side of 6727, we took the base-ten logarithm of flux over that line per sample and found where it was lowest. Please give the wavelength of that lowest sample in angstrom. 6717.54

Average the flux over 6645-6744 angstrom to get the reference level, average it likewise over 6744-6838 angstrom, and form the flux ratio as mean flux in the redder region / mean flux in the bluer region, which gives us 1.00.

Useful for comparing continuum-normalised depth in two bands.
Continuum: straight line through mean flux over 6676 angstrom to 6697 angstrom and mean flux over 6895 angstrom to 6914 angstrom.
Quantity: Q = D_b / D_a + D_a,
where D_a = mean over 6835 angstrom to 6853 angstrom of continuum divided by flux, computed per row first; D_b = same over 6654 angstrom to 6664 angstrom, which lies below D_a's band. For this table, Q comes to 1.95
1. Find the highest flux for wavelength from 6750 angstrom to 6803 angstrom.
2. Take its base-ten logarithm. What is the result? 1.23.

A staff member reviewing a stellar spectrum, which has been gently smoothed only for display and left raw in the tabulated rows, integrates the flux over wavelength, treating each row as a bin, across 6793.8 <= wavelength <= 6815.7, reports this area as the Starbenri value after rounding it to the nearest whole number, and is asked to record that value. 341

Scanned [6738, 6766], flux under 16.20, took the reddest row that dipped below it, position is 6764.11 angstrom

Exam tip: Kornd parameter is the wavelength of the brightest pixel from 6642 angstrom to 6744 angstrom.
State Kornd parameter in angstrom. 6720.64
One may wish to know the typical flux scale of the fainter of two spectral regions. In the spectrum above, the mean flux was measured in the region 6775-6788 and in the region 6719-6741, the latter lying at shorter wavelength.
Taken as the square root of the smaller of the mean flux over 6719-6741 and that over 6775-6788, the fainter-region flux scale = 4.00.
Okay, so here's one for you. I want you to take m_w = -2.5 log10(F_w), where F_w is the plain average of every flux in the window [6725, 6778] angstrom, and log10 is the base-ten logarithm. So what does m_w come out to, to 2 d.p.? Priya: -3.00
